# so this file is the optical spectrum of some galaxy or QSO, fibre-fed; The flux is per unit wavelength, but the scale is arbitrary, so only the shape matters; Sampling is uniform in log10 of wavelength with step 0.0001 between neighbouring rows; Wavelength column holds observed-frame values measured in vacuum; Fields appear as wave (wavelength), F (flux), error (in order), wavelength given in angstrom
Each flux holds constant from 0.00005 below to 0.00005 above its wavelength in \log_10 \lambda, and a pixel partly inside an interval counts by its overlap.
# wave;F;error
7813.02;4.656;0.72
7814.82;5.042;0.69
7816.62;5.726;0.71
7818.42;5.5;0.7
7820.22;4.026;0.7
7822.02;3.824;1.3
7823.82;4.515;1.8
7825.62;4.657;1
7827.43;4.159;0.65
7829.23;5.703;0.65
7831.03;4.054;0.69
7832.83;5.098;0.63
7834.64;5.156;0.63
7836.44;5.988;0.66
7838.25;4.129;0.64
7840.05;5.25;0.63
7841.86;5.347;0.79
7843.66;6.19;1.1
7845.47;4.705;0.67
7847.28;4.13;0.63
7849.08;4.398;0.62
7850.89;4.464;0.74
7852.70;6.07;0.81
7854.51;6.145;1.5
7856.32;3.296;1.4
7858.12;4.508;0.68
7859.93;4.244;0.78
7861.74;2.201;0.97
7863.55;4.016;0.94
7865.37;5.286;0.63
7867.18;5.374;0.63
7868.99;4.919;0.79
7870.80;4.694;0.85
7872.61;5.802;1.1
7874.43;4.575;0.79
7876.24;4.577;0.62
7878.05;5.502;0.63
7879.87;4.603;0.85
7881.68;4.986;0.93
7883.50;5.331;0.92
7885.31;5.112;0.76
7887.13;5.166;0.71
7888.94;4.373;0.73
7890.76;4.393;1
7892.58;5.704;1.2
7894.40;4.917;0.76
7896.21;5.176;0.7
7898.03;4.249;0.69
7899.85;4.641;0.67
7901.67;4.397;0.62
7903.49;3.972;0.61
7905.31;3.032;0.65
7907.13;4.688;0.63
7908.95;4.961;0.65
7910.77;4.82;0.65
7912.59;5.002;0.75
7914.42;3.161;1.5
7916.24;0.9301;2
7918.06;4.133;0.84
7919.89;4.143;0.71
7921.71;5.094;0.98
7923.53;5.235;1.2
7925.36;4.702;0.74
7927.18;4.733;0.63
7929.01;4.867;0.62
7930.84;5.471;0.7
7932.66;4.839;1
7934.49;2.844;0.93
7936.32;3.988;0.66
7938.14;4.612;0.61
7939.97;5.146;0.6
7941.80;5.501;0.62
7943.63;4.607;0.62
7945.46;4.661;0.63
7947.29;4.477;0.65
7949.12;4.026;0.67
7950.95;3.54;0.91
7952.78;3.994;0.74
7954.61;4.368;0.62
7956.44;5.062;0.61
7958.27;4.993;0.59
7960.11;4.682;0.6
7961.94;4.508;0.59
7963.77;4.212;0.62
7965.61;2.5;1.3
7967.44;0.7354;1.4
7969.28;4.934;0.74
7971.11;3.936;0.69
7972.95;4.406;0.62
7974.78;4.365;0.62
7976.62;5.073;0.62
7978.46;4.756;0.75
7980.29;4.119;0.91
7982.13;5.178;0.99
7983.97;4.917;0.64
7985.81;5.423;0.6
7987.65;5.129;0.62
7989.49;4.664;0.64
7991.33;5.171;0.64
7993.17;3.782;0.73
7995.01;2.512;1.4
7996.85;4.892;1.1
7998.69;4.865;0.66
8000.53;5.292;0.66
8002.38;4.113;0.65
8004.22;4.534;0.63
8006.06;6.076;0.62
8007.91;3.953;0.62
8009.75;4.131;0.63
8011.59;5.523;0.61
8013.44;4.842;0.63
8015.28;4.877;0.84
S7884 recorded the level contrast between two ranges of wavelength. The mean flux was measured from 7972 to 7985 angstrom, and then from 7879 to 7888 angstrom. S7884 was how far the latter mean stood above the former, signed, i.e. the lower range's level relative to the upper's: 0.4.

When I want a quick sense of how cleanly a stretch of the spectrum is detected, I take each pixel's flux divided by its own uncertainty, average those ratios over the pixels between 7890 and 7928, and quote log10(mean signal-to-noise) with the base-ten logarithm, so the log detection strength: 0.76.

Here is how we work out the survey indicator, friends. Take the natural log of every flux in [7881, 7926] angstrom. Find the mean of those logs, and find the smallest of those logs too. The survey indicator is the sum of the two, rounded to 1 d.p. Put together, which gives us 1.4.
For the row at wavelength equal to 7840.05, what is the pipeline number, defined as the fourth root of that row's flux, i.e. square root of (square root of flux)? 1.514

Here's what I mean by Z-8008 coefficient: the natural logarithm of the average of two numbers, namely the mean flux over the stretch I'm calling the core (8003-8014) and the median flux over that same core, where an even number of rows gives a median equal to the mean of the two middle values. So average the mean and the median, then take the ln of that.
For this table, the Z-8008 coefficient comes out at 1.56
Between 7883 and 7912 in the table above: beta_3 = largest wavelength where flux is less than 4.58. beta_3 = 7905.31 angstrom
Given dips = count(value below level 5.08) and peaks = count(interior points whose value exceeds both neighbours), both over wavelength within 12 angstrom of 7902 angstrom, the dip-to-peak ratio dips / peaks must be 2.75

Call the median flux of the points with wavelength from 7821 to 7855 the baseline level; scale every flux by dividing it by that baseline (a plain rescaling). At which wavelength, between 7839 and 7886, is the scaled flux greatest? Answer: 7843.66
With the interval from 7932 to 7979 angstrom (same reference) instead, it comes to 7941.80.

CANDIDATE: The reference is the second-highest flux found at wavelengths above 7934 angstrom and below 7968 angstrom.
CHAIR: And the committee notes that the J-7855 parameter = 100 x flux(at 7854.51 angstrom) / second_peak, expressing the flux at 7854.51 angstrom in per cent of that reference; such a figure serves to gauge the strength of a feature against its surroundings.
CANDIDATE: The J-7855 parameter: 119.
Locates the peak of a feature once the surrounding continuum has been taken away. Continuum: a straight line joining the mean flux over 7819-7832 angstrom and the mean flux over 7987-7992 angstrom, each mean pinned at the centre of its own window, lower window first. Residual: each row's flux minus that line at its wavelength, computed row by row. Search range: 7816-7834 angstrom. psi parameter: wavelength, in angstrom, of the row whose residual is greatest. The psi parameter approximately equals 7816.62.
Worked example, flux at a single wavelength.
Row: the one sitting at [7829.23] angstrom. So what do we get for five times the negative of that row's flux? -28.5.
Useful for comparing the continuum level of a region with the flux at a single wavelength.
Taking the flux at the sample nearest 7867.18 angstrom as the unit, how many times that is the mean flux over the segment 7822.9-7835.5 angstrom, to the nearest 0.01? 0.89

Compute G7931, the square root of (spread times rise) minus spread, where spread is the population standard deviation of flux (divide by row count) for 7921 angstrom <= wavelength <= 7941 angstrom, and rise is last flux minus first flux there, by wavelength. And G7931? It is -0.50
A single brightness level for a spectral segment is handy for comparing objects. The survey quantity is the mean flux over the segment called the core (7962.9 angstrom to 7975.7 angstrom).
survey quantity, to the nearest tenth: 3.6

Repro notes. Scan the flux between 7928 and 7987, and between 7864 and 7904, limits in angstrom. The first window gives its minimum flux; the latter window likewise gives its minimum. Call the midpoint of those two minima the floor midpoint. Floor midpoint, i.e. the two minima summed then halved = 2.35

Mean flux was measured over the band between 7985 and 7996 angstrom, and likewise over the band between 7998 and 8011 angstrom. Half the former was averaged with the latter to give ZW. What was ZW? 3.47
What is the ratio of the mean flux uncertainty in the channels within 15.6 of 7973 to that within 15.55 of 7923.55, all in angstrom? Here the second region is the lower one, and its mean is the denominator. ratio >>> 0.85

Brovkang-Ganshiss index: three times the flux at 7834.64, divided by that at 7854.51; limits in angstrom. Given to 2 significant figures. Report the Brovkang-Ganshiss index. 2.5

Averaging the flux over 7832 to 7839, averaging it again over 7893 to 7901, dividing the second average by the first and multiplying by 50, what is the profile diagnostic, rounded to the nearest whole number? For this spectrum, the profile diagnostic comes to 47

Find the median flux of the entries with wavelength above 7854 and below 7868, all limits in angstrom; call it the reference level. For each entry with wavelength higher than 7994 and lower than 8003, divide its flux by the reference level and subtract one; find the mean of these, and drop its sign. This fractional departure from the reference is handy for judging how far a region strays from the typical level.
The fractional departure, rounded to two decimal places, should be 0.01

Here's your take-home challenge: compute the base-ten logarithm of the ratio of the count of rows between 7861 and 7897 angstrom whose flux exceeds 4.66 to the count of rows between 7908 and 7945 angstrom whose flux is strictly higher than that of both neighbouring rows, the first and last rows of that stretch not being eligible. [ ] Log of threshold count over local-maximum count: 0.51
